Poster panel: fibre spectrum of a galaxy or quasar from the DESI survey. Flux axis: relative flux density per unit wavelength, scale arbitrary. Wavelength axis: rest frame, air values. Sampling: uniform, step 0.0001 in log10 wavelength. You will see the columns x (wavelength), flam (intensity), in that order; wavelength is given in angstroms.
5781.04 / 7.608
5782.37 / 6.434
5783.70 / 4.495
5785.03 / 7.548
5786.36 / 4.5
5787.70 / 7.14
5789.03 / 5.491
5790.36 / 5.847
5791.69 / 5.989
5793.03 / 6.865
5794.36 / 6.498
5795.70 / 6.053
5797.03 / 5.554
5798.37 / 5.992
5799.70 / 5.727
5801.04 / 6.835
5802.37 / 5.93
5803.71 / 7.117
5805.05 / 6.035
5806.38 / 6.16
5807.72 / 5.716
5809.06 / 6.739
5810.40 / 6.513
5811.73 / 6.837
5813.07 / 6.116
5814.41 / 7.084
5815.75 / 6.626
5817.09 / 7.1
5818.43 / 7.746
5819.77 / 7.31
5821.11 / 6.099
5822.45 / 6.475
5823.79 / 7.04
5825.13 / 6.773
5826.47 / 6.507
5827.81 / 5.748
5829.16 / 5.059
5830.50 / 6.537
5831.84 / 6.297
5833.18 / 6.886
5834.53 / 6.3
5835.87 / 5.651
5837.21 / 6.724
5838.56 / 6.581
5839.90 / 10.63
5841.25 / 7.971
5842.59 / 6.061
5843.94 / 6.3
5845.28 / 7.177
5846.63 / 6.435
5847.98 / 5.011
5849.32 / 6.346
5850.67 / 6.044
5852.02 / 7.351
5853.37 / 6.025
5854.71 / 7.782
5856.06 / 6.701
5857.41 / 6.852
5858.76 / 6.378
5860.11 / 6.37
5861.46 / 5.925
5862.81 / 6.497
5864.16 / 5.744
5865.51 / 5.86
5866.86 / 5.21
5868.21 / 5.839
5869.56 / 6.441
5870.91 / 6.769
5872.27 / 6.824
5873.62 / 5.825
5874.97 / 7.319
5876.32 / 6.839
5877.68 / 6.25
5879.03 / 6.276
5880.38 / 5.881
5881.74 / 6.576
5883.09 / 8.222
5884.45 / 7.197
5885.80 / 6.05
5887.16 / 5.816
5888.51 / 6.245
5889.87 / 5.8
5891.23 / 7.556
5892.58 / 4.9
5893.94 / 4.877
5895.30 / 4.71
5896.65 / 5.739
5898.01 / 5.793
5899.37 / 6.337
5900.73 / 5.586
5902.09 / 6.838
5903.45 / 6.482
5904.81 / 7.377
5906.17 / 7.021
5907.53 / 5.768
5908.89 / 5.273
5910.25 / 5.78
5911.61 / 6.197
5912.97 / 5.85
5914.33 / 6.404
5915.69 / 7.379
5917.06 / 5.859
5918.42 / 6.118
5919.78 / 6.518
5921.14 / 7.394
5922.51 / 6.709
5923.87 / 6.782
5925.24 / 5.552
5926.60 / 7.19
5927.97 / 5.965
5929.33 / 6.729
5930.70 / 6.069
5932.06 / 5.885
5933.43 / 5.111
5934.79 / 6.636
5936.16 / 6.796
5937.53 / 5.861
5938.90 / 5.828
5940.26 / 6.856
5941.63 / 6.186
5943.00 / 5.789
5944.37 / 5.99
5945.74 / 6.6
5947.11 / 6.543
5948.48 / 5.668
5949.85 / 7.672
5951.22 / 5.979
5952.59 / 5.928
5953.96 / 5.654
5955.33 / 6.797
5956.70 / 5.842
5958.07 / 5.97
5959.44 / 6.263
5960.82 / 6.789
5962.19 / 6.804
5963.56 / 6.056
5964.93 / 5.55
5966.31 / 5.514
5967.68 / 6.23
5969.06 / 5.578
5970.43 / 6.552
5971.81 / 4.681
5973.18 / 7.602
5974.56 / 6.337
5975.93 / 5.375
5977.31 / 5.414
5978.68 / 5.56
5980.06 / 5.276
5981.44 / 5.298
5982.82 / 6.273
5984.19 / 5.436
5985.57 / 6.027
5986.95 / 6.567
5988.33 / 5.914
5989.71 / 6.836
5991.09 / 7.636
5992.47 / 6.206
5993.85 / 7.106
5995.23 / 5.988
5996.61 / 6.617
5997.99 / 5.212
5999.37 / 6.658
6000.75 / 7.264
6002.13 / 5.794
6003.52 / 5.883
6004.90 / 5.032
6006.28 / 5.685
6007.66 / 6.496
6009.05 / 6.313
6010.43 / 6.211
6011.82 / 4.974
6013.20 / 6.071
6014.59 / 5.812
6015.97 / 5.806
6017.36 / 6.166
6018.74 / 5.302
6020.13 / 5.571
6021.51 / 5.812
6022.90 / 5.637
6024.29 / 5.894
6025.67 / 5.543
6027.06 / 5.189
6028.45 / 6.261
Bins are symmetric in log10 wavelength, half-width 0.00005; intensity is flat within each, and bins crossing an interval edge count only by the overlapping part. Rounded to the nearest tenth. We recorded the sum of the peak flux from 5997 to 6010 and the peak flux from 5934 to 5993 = 14.9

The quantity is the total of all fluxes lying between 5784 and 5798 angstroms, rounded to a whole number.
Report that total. 61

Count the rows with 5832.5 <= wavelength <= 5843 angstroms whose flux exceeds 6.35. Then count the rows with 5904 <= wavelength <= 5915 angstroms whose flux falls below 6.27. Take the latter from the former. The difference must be 0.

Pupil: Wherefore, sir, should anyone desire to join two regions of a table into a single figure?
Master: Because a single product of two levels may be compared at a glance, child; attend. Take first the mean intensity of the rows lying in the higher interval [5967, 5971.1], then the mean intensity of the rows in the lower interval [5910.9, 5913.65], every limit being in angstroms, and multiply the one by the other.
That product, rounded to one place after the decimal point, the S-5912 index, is 36.9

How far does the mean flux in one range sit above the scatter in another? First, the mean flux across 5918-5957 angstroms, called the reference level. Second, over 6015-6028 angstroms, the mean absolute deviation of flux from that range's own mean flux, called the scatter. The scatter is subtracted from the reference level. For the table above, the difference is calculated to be 6.07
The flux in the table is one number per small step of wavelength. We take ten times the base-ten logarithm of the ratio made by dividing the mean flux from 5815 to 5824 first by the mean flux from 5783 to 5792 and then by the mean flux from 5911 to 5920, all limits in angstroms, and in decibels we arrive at -7.30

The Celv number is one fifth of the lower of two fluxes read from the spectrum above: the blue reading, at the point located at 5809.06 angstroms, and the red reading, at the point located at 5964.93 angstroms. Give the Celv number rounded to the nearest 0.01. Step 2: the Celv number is 1.11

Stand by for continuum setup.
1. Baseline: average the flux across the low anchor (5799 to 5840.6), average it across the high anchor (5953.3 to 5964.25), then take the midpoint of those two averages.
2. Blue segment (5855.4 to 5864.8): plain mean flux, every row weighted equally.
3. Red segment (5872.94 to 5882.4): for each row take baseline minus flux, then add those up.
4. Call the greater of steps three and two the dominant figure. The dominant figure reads 6.4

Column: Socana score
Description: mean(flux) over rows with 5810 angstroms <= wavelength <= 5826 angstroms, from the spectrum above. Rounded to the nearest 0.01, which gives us 6.81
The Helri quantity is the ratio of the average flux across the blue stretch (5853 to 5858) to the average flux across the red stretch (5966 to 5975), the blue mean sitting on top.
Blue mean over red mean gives 1.13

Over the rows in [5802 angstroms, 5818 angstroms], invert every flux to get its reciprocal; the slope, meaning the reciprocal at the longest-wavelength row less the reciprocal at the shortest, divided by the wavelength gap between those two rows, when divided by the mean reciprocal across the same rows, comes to -0.012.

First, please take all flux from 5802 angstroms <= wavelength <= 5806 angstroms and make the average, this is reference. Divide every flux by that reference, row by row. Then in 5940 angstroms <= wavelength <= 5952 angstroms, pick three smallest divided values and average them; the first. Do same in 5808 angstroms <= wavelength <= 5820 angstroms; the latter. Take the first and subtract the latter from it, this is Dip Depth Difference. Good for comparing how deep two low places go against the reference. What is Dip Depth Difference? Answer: -0.10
